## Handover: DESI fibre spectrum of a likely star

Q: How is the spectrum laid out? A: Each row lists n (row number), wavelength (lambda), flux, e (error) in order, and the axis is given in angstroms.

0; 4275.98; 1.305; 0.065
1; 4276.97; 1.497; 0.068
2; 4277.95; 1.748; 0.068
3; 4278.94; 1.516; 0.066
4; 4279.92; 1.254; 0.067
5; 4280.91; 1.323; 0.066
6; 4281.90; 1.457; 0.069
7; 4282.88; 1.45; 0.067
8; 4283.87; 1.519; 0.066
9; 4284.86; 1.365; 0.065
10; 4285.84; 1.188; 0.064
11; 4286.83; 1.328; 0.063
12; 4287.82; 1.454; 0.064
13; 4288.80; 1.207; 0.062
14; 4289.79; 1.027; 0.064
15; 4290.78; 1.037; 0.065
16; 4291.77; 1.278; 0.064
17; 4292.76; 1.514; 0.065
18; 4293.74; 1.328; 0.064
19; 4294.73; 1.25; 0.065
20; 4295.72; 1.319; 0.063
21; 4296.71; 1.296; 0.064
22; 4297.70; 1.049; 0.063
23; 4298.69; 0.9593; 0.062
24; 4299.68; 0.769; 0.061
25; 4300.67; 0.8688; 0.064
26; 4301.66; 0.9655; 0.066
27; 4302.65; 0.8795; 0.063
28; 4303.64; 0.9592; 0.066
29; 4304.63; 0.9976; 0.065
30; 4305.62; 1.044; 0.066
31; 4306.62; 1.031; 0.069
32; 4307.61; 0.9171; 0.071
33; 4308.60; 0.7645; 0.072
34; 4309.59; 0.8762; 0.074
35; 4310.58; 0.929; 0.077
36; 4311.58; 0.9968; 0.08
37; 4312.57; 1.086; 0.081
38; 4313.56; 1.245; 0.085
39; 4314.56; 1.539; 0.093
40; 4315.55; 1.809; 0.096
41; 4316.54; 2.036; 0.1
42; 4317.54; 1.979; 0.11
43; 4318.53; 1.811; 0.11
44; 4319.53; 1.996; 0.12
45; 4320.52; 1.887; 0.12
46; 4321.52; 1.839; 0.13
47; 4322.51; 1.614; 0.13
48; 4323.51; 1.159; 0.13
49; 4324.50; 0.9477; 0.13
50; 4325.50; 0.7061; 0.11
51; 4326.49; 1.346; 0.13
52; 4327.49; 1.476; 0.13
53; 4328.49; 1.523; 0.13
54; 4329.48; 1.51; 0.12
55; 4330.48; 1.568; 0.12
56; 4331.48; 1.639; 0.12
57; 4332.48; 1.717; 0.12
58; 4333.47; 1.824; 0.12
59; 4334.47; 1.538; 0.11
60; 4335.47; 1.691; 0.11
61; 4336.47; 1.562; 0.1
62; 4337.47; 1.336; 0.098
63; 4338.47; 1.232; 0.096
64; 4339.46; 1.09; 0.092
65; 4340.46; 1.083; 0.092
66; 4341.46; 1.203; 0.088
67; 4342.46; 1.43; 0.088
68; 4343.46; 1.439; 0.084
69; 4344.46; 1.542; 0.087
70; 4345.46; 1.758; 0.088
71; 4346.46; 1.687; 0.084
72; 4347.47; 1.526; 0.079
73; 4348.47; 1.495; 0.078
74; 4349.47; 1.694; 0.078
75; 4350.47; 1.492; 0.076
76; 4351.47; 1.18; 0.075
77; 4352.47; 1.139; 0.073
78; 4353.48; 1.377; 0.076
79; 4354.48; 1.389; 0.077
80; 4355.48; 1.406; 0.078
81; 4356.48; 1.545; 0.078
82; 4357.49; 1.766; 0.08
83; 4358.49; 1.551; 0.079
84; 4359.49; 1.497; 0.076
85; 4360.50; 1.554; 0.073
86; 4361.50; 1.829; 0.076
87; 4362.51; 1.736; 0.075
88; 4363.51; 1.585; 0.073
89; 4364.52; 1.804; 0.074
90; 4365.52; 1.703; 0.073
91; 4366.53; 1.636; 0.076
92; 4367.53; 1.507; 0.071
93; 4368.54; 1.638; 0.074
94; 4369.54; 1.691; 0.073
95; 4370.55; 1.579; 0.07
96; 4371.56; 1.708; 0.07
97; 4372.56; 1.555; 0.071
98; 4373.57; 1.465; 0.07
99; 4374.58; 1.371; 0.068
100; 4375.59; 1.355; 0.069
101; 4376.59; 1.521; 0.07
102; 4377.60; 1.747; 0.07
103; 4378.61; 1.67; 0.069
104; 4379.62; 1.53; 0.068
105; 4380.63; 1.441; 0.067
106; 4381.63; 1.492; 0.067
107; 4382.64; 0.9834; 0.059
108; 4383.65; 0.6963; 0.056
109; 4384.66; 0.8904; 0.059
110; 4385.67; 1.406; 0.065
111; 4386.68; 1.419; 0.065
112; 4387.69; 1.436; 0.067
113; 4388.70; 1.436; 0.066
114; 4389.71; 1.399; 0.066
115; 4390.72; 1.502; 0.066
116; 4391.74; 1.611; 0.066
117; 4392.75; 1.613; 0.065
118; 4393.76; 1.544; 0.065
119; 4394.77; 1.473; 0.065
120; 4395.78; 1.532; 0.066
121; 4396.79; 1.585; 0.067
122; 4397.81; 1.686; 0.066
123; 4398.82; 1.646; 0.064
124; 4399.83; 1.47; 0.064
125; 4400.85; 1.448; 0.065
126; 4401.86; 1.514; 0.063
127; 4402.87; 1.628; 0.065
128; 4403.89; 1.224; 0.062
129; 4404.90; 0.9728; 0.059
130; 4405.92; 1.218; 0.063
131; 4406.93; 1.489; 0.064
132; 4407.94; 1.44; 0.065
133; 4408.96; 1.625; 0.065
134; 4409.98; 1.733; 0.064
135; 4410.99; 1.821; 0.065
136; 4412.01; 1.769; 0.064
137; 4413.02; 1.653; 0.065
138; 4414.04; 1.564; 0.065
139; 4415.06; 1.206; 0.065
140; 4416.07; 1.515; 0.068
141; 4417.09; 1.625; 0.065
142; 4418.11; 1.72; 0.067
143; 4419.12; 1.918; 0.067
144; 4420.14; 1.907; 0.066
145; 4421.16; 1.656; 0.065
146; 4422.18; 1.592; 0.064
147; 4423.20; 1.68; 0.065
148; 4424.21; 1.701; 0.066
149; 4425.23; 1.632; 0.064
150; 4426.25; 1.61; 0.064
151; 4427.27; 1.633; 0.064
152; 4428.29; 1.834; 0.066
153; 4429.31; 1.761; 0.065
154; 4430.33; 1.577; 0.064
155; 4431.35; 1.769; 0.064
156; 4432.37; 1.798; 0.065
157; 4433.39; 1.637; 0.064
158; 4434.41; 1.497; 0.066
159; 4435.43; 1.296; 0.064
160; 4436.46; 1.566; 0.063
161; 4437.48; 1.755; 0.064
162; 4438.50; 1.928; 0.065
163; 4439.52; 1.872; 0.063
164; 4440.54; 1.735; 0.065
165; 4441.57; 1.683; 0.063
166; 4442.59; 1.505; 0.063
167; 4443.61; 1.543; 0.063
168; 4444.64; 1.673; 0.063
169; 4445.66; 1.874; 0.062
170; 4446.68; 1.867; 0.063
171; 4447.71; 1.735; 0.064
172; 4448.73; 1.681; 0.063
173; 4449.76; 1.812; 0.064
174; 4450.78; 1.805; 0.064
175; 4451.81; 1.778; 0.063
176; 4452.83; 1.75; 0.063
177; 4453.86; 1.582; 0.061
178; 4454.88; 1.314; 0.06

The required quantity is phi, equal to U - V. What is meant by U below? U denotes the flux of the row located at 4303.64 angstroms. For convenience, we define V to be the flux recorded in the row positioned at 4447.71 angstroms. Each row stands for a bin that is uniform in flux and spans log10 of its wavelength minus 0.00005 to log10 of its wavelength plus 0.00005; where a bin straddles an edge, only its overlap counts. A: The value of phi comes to -0.8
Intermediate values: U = 0.9592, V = 1.735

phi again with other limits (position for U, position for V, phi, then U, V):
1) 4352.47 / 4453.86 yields -0.4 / 1.139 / 1.582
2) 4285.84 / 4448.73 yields -0.5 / 1.188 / 1.681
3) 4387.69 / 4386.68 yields 0.0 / 1.436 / 1.419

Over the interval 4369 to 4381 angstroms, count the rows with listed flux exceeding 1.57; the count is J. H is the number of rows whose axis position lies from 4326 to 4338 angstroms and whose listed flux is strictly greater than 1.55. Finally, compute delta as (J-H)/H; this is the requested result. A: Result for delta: -0.2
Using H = 6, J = 5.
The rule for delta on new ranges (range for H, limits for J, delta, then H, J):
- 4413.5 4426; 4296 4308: -1.0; 10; 0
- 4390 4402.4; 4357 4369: 0.6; 5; 8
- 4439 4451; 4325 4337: -0.6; 10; 4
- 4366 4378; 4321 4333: -0.4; 7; 4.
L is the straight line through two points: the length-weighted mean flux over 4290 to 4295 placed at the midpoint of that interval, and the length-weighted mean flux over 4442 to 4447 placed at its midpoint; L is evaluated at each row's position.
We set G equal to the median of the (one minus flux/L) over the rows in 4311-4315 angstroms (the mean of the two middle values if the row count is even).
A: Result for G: 0.12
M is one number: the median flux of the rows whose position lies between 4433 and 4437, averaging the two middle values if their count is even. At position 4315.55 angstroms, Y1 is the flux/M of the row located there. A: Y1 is 1.18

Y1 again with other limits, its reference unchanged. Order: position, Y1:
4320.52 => 1.23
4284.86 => 0.89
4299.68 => 0.50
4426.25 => 1.05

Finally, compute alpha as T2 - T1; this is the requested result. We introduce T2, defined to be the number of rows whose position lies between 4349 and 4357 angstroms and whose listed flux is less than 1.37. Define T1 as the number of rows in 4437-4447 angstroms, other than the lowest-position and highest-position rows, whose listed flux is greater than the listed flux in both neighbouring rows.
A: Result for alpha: 0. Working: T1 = 2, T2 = 2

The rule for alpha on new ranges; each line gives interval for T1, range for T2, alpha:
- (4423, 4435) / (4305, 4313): 5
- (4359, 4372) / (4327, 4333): -3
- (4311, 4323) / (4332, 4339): 0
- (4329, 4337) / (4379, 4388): 1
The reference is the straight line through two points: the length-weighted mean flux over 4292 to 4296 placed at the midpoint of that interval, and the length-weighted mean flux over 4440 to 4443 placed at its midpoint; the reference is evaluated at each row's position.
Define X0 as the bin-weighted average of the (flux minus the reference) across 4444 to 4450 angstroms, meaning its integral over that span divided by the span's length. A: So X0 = 0.11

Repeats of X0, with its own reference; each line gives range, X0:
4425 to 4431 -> 0.06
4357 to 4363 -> 0.17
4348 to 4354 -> -0.07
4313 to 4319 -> 0.33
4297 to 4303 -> -0.43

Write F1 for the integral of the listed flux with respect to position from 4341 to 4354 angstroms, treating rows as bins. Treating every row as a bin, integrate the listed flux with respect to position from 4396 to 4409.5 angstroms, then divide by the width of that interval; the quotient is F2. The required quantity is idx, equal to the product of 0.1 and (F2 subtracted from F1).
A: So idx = 1.8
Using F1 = 19.0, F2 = 1.46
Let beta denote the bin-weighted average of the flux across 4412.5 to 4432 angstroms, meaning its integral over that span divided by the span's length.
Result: 1.66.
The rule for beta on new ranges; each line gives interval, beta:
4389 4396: 1.52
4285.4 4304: 1.14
